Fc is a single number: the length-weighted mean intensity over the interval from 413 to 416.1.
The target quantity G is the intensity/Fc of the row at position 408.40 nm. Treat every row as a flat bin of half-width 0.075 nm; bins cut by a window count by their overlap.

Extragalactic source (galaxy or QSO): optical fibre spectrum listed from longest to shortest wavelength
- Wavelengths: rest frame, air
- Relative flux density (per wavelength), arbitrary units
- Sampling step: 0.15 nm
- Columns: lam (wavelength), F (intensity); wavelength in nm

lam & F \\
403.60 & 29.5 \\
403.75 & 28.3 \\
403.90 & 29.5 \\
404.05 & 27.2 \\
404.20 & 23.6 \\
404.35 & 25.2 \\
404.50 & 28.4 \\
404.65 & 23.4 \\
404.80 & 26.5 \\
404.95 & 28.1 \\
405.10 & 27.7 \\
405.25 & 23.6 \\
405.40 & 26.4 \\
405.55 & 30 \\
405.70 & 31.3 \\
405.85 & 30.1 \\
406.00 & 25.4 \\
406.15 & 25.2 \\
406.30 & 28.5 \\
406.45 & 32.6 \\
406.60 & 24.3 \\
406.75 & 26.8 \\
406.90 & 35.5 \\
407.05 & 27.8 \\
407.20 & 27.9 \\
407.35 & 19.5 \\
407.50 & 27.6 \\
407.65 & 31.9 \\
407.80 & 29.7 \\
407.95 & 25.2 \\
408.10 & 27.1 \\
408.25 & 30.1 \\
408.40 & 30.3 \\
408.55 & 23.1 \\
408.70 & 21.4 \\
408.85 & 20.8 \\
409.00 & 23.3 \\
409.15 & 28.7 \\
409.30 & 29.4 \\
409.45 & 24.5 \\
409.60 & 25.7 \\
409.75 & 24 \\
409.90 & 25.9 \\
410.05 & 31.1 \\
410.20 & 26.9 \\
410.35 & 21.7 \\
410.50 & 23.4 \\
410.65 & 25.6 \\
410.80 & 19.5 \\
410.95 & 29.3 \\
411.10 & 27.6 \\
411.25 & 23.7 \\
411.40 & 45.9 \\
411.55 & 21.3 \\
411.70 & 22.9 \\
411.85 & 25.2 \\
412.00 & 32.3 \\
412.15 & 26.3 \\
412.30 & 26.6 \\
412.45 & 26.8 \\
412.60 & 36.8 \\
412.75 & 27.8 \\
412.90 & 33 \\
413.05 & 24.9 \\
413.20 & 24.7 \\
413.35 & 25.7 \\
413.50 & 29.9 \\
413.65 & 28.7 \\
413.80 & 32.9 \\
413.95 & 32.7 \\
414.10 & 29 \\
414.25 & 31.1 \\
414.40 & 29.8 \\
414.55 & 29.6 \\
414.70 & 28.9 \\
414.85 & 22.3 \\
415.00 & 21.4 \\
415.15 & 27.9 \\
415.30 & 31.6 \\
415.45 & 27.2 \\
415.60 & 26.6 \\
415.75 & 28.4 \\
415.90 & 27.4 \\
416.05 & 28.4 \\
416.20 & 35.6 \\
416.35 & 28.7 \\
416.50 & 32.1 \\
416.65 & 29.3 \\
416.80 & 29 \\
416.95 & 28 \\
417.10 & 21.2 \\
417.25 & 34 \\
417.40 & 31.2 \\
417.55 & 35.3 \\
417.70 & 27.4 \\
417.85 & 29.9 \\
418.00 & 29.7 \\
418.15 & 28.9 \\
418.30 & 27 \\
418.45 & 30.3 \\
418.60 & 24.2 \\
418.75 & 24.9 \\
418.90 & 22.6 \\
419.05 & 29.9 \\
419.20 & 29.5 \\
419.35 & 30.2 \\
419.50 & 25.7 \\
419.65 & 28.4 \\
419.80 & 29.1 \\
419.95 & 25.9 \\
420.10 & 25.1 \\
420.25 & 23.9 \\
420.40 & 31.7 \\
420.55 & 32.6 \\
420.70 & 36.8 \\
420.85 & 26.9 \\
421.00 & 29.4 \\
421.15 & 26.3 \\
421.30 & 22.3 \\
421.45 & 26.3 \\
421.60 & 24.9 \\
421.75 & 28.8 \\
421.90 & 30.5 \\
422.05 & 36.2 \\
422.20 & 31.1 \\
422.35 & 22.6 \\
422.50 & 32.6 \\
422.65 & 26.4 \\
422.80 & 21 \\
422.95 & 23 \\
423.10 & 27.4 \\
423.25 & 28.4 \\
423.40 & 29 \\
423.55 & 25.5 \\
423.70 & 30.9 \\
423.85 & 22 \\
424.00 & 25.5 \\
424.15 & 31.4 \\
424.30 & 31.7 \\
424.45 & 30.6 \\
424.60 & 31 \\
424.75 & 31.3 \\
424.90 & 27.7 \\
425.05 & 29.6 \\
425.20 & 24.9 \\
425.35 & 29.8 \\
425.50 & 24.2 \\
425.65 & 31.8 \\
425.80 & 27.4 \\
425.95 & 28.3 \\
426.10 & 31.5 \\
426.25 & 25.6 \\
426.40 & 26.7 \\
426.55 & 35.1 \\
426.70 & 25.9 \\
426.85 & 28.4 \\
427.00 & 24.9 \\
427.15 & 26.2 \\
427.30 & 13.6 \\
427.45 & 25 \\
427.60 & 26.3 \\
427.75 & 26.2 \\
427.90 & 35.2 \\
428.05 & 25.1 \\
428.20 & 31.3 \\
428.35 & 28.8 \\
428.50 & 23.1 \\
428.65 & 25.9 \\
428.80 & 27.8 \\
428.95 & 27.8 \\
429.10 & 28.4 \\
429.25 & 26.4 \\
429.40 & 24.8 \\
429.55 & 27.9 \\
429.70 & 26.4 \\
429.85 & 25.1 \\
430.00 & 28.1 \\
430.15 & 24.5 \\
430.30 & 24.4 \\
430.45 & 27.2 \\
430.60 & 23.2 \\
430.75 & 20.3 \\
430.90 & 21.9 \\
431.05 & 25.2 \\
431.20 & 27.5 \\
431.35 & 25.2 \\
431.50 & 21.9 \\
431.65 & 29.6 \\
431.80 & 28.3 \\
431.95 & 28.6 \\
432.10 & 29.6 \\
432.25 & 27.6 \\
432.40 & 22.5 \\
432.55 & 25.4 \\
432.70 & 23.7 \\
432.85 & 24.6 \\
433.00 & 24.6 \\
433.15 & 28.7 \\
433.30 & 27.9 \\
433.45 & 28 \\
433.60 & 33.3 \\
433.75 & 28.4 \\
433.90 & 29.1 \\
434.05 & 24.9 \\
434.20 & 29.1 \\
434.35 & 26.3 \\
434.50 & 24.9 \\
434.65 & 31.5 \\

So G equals 1.08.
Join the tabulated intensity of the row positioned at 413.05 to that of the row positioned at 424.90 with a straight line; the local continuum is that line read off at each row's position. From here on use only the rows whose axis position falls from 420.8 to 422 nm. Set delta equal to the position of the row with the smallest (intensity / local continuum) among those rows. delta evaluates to 421.30 nm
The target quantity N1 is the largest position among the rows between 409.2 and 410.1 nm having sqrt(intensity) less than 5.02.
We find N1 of 409.75 nm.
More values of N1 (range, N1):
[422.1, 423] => 422.95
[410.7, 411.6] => 411.55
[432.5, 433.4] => 433.00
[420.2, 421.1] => 420.25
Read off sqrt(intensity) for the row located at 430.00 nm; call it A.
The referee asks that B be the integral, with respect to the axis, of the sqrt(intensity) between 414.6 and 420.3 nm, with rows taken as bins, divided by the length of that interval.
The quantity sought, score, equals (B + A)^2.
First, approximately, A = 5.30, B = 5.29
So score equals 112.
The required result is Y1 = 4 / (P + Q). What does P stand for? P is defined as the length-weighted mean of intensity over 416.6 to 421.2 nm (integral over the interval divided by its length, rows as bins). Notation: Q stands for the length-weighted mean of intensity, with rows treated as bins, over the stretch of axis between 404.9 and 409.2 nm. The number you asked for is 0.072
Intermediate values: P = 29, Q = 27.2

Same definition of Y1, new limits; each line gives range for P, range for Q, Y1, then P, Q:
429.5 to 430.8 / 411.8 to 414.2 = 0.074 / 25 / 29.0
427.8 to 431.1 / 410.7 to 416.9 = 0.073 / 26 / 28.5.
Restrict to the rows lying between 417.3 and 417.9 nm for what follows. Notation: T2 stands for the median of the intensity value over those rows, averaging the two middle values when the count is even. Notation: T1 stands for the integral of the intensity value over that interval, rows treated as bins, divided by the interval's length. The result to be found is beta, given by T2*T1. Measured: 951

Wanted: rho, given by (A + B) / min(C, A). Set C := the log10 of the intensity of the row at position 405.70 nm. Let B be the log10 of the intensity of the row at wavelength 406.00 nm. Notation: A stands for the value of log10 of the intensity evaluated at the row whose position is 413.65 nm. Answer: 1.96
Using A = 1.458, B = 1.40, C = 1.50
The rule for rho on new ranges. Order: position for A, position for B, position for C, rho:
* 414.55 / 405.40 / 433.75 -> 1.99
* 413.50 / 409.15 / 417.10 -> 2.21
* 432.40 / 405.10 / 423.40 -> 2.07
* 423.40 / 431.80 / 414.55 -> 1.99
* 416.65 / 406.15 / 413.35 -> 2.03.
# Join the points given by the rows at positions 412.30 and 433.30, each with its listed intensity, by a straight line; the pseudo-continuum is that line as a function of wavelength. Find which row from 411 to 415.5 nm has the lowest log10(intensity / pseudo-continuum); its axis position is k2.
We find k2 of 415.00 nm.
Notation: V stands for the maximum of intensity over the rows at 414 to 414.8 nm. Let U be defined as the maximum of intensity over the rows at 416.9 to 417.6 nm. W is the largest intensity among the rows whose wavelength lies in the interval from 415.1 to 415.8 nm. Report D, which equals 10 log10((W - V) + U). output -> 15.5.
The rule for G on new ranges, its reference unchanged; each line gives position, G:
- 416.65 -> 1.04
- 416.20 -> 1.27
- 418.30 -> 0.96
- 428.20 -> 1.11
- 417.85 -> 1.07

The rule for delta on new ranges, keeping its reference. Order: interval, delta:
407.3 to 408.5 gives 407.35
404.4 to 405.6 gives 404.65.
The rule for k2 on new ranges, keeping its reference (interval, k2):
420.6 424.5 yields 422.80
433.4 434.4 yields 434.05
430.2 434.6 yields 430.75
